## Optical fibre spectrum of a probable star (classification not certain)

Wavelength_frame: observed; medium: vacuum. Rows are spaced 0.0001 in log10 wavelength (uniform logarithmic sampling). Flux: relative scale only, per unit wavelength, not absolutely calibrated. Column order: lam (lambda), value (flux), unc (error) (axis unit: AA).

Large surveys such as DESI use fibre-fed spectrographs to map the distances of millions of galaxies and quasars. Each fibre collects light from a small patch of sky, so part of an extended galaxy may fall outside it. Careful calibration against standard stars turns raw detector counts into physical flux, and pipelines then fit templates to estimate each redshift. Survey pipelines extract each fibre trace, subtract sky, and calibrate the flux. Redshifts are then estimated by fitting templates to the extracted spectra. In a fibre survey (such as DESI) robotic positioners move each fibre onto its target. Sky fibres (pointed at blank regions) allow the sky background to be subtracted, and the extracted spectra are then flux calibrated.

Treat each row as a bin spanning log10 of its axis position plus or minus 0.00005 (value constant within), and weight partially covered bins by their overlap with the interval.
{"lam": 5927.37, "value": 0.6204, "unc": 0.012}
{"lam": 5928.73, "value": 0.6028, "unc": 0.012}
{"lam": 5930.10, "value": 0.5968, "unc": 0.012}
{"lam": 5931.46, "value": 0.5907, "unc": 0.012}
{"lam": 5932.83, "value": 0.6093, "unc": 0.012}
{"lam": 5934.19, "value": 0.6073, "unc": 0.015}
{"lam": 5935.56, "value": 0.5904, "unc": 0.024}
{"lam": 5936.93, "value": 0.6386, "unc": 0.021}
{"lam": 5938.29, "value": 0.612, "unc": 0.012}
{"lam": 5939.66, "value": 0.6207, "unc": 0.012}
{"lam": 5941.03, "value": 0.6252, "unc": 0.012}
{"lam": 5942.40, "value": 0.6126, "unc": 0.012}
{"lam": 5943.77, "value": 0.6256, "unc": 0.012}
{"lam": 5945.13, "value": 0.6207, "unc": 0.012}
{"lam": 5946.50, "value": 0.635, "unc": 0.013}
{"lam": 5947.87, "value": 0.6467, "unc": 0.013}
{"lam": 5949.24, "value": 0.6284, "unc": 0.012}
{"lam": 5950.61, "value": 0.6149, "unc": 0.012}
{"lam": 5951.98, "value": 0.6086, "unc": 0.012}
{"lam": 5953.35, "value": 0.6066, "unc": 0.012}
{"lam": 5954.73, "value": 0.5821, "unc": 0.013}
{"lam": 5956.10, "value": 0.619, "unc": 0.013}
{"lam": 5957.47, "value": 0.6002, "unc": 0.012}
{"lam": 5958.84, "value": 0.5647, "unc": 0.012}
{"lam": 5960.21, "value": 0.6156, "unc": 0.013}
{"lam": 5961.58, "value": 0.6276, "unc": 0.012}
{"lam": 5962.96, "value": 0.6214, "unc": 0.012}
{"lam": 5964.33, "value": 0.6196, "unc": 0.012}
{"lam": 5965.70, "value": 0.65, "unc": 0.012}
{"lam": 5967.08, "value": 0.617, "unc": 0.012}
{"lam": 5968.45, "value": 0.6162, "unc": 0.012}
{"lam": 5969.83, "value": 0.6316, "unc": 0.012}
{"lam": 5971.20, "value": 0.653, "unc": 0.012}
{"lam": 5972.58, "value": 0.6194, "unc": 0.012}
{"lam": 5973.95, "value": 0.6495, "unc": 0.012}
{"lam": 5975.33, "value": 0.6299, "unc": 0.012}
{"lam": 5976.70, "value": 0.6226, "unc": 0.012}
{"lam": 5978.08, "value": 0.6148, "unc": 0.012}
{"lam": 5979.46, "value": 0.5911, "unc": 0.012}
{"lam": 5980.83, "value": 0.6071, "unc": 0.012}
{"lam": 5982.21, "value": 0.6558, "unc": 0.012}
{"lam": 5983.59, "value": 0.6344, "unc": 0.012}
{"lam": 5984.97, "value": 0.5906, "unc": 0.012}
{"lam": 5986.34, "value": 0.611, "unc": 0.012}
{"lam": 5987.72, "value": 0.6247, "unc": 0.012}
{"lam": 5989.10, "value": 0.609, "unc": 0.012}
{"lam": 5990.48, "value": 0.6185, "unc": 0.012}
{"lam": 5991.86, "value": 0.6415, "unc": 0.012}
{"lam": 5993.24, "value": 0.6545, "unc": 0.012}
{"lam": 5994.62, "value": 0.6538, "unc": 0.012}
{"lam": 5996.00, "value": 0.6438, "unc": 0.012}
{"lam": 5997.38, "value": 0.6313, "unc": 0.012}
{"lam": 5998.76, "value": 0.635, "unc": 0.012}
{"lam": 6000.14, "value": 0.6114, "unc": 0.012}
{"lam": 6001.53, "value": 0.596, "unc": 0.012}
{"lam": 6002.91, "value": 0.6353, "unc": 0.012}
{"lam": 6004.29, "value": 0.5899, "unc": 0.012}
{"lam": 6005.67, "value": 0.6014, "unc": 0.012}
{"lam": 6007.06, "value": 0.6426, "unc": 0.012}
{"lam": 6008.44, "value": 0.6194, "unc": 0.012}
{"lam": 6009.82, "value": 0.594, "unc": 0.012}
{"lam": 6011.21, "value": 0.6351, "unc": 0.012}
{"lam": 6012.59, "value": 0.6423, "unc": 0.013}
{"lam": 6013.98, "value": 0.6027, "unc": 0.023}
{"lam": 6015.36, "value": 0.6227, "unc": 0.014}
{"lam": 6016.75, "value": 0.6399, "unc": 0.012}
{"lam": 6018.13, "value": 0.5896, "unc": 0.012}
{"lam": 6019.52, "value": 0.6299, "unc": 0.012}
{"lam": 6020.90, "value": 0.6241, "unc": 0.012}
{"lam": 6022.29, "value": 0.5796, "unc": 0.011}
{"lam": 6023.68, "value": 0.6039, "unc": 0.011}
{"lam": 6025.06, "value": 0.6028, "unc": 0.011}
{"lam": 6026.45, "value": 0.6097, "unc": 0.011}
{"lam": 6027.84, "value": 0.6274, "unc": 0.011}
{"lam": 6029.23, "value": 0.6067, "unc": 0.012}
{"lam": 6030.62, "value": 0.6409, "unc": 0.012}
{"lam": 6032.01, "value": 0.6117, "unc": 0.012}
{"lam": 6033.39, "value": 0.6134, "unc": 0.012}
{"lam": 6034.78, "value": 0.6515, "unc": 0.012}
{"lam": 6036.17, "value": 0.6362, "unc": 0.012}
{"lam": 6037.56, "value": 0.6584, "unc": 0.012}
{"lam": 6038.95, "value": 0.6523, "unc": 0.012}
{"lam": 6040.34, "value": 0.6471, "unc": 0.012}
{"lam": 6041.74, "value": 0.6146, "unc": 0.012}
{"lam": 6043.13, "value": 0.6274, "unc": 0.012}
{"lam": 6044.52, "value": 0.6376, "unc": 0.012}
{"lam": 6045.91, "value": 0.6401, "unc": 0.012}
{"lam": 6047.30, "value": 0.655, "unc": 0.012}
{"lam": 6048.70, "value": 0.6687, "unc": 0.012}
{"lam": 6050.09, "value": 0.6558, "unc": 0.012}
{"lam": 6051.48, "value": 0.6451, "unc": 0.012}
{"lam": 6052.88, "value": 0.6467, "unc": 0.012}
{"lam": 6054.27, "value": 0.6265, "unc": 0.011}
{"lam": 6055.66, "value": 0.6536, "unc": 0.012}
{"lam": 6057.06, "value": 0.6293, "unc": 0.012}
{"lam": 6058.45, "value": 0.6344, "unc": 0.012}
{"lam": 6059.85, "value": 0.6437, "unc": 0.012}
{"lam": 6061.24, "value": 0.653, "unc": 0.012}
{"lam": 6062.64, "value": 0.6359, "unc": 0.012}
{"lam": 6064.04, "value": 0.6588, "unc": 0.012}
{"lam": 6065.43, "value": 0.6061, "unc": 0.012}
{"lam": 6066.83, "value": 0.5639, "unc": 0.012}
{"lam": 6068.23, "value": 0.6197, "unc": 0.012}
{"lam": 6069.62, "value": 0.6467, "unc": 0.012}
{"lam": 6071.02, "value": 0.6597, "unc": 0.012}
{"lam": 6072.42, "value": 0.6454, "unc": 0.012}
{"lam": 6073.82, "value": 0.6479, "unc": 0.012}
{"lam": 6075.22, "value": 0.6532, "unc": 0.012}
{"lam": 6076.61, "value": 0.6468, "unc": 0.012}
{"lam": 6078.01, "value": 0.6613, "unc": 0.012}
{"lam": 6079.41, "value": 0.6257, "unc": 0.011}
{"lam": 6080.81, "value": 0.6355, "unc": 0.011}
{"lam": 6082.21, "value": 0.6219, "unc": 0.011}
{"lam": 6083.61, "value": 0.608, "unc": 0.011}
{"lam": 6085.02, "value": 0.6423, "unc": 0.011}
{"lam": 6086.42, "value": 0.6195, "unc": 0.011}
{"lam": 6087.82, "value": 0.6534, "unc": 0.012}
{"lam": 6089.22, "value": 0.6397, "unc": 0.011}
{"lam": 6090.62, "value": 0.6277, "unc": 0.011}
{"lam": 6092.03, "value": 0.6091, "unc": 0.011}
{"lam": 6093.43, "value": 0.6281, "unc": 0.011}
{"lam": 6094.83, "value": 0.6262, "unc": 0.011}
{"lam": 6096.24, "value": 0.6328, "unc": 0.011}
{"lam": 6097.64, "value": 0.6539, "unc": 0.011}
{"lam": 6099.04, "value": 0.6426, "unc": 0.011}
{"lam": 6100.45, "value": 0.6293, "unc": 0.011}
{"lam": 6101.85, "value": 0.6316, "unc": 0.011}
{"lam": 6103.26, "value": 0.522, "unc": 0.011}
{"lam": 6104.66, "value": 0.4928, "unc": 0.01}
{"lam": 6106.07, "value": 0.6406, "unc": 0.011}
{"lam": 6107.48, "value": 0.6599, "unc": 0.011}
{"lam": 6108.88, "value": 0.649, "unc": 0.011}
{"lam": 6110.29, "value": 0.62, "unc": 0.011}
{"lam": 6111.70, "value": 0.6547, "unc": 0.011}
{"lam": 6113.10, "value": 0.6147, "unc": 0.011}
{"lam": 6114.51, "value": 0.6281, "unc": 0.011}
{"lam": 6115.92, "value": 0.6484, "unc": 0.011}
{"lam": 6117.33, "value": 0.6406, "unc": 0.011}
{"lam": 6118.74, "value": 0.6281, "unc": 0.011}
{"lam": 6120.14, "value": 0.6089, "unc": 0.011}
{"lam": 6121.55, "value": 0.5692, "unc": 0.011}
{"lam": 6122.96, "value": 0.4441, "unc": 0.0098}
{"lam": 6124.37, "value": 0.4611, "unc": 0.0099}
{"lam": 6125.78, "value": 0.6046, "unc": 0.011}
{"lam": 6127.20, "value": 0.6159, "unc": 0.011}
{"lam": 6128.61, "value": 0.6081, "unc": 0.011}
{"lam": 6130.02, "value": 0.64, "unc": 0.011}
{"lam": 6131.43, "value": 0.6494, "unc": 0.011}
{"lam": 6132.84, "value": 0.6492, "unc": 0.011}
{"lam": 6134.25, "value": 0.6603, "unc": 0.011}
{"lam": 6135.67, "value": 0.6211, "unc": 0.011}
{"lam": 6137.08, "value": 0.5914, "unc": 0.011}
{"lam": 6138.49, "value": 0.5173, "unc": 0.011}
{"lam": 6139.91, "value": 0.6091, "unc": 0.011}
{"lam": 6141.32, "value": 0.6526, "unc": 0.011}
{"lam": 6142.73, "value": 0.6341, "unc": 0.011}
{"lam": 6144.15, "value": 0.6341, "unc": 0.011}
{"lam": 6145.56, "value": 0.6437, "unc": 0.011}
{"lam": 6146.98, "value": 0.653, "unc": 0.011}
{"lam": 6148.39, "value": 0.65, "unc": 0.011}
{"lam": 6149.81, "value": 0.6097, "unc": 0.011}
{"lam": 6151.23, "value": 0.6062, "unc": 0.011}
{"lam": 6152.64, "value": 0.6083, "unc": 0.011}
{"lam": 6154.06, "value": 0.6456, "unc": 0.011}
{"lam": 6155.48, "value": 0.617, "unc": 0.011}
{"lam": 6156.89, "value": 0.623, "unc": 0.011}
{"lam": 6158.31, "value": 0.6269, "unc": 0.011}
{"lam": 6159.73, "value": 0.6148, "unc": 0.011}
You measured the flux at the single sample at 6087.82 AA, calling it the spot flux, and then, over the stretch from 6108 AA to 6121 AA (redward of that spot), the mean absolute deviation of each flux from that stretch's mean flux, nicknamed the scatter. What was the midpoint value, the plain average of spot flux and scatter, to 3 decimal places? 0.334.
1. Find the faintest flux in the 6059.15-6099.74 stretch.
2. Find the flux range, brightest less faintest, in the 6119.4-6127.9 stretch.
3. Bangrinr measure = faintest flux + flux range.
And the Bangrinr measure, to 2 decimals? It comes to 0.74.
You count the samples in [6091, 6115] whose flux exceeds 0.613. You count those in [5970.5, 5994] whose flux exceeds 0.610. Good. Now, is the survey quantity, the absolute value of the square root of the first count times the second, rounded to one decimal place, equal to 13.5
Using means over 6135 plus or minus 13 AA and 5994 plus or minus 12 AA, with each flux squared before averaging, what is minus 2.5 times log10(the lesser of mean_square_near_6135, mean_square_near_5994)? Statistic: 1.08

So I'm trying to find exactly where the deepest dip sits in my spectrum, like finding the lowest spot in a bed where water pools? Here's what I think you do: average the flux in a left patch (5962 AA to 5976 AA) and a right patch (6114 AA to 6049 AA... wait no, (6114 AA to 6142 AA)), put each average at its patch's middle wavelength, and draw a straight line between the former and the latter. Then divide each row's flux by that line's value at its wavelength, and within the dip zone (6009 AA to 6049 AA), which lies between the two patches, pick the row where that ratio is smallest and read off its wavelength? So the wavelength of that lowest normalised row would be 6022.29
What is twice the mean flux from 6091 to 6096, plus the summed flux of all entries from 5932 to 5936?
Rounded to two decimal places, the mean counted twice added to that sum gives 3.05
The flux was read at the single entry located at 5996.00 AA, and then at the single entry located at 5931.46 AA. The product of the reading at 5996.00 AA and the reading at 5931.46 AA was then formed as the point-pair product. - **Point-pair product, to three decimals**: 0.380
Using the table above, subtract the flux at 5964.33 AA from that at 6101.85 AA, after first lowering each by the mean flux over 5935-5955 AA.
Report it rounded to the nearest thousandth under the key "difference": 0.012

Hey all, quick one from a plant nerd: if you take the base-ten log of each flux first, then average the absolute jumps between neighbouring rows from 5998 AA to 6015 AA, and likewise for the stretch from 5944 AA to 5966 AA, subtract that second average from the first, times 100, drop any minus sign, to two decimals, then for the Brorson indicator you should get 0.65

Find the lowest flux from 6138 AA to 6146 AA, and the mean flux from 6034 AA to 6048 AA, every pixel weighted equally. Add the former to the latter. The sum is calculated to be 1.16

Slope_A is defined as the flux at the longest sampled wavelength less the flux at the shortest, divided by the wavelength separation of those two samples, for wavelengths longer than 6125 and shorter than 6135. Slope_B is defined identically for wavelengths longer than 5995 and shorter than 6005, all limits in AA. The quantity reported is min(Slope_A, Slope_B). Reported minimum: -0.0065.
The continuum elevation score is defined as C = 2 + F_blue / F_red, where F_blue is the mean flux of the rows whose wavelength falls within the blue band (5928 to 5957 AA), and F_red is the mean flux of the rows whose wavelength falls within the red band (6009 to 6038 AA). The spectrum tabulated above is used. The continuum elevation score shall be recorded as 2.99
